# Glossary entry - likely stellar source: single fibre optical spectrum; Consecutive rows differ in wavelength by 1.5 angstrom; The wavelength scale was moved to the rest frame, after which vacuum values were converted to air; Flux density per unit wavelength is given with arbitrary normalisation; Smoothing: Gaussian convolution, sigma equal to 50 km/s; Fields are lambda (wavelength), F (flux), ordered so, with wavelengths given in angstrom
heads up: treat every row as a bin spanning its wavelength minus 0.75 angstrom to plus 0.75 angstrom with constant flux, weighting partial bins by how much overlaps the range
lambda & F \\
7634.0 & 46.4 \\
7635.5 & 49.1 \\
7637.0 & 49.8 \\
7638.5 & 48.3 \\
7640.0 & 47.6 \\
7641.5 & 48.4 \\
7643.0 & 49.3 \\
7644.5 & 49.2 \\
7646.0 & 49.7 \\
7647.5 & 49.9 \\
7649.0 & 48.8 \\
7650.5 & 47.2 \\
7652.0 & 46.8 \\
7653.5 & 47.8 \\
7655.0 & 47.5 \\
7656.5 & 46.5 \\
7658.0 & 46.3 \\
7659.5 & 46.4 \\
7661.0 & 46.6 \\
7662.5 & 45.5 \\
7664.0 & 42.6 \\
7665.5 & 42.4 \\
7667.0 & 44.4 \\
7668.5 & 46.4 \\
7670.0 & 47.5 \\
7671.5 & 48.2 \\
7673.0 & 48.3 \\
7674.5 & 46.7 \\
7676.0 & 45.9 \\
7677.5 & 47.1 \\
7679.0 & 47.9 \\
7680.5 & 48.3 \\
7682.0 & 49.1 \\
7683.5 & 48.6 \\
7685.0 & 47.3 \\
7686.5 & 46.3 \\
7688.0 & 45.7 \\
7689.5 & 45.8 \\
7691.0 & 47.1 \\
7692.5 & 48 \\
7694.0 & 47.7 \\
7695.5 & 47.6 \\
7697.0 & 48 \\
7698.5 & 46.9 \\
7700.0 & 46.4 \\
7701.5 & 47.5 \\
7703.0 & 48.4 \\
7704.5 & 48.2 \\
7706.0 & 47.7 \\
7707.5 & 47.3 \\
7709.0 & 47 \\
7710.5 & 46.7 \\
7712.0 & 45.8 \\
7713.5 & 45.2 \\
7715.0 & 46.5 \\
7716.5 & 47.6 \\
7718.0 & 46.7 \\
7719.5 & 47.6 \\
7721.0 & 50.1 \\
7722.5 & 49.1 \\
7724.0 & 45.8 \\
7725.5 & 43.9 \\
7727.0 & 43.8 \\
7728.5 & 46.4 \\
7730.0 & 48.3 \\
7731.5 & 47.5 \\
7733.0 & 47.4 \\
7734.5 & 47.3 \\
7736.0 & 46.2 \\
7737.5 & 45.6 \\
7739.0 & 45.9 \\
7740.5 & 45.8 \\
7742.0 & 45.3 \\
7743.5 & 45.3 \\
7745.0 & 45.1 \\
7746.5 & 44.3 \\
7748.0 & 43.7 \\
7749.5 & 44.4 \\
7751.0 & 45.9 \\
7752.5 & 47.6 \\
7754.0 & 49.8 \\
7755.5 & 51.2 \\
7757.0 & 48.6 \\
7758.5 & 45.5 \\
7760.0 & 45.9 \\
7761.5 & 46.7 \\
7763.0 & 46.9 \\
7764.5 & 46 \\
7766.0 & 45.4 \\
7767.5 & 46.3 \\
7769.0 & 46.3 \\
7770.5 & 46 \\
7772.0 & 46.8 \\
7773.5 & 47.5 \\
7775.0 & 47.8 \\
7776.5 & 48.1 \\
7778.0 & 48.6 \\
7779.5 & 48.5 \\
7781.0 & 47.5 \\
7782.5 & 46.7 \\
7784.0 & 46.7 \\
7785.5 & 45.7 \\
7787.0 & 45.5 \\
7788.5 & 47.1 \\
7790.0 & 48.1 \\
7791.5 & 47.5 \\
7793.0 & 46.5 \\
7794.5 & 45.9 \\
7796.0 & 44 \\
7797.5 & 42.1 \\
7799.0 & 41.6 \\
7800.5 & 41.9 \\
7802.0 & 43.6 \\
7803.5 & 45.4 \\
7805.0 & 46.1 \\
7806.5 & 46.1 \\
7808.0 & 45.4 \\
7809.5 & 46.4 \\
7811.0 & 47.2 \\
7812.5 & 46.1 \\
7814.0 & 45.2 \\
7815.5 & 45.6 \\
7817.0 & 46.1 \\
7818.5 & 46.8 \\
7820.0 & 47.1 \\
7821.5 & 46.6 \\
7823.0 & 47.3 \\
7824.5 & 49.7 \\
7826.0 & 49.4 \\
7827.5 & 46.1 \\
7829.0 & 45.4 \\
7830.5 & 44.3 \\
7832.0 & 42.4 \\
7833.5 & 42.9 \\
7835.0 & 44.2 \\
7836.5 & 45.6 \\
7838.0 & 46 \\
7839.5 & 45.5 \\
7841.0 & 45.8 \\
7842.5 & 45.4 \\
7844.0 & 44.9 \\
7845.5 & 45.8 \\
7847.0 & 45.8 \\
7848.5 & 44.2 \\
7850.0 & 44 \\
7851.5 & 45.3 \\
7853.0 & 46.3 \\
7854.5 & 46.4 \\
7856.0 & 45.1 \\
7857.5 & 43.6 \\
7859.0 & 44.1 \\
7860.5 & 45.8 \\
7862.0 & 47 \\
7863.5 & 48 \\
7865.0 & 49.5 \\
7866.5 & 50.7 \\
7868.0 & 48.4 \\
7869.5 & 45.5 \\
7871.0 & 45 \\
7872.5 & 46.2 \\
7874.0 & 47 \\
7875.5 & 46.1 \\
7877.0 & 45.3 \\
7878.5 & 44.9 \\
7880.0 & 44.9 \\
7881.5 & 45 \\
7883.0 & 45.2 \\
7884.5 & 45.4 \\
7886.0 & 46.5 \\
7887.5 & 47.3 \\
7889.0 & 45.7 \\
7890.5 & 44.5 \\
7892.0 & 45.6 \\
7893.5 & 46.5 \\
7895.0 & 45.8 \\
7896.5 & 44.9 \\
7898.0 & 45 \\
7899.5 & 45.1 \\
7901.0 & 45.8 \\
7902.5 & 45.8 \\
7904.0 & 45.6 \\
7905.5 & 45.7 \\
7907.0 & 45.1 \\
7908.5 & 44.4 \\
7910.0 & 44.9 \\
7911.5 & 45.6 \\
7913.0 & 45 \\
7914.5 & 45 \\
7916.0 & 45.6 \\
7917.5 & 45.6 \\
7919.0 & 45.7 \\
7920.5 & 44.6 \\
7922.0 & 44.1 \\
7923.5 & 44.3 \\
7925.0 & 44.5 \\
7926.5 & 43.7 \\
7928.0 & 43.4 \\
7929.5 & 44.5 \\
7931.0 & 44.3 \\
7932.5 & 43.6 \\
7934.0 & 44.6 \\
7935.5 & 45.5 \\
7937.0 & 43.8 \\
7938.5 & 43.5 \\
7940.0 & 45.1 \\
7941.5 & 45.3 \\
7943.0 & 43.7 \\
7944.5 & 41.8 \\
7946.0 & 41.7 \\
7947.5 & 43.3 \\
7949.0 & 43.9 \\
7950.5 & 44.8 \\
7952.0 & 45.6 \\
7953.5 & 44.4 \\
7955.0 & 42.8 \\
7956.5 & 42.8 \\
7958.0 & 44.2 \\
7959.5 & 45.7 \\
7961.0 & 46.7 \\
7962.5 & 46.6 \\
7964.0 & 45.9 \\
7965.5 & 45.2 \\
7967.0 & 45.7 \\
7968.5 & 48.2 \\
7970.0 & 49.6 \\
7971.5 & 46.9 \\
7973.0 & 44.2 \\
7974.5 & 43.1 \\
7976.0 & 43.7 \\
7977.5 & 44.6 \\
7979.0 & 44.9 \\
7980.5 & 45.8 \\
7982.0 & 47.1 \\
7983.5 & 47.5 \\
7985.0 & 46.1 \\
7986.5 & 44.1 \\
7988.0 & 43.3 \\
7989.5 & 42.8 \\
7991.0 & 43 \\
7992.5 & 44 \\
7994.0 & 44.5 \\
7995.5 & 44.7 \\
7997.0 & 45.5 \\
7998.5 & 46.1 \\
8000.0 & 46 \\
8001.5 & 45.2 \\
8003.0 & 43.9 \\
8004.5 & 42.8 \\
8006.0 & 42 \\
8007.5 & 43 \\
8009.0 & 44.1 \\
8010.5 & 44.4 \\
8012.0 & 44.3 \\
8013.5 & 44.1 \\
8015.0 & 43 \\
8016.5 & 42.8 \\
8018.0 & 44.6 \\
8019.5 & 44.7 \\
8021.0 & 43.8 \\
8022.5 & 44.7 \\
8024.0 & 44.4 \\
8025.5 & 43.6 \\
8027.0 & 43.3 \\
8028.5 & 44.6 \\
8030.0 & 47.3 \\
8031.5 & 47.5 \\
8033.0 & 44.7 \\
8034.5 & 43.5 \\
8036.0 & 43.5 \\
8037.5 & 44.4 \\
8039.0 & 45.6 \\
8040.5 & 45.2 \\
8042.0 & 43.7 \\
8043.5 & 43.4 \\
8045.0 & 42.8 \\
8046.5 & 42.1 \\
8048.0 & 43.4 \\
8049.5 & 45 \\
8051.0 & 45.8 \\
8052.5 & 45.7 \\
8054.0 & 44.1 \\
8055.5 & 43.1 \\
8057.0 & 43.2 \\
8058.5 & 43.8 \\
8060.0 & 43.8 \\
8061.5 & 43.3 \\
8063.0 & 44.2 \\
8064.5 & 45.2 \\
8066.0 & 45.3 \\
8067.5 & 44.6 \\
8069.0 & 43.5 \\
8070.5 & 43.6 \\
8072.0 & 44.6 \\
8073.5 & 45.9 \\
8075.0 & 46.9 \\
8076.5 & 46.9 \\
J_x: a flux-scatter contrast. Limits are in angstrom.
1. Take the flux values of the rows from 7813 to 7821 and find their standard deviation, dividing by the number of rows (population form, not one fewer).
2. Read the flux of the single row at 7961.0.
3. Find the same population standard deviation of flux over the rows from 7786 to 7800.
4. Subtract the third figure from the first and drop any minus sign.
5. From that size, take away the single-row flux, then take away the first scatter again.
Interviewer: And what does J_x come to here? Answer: -46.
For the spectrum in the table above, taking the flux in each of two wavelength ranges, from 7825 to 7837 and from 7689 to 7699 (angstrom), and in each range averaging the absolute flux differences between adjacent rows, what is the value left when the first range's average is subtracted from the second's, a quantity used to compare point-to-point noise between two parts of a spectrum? -0.8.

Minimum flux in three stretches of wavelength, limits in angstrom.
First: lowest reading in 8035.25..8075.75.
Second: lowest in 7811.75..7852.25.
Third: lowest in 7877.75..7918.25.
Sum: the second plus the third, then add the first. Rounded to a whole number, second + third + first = 129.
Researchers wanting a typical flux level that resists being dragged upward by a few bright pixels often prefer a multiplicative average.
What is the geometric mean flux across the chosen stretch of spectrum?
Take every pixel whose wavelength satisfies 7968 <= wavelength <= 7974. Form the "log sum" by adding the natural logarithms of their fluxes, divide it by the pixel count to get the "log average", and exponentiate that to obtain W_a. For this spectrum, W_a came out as 47.2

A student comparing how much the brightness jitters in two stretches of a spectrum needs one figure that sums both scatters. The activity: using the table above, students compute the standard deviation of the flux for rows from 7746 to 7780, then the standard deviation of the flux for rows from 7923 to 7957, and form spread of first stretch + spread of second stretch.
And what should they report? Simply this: 2.8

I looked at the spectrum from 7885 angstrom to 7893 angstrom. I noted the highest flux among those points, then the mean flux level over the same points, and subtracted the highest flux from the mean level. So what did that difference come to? -1.4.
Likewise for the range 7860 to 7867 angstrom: -2.5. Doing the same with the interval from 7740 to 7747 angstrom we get -0.6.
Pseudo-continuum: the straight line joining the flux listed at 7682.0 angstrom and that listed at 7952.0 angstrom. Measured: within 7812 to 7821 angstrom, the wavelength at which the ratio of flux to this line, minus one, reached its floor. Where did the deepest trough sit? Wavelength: 7814.0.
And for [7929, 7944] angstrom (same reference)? 7938.5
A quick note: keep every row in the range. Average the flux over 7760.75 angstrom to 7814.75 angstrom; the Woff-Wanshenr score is 46.1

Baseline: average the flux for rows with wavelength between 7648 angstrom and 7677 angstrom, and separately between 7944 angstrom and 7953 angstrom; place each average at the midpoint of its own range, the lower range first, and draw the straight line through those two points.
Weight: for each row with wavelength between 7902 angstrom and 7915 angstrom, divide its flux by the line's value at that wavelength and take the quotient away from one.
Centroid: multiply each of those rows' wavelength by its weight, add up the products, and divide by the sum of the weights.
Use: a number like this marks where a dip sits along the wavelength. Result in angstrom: 7907.9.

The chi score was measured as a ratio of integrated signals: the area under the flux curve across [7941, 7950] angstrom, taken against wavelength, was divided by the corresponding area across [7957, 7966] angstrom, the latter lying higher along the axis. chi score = 0.95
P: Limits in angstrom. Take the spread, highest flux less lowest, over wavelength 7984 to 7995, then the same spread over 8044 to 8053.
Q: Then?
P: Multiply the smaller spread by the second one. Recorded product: 12.2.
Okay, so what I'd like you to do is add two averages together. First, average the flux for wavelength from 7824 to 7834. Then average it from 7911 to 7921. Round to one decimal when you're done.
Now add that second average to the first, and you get 91.0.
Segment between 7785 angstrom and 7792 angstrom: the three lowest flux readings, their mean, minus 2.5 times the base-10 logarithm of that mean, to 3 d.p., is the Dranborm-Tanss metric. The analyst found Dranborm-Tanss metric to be -4.159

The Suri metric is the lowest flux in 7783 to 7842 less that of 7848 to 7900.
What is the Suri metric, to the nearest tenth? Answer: -2.0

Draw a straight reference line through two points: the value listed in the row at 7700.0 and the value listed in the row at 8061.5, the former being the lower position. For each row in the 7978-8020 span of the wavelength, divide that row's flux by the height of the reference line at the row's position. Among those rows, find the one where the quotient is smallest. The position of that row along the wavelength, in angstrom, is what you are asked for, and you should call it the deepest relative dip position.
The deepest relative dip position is 8006.0 angstrom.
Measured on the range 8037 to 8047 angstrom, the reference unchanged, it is 8046.5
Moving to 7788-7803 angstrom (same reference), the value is 7799.0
